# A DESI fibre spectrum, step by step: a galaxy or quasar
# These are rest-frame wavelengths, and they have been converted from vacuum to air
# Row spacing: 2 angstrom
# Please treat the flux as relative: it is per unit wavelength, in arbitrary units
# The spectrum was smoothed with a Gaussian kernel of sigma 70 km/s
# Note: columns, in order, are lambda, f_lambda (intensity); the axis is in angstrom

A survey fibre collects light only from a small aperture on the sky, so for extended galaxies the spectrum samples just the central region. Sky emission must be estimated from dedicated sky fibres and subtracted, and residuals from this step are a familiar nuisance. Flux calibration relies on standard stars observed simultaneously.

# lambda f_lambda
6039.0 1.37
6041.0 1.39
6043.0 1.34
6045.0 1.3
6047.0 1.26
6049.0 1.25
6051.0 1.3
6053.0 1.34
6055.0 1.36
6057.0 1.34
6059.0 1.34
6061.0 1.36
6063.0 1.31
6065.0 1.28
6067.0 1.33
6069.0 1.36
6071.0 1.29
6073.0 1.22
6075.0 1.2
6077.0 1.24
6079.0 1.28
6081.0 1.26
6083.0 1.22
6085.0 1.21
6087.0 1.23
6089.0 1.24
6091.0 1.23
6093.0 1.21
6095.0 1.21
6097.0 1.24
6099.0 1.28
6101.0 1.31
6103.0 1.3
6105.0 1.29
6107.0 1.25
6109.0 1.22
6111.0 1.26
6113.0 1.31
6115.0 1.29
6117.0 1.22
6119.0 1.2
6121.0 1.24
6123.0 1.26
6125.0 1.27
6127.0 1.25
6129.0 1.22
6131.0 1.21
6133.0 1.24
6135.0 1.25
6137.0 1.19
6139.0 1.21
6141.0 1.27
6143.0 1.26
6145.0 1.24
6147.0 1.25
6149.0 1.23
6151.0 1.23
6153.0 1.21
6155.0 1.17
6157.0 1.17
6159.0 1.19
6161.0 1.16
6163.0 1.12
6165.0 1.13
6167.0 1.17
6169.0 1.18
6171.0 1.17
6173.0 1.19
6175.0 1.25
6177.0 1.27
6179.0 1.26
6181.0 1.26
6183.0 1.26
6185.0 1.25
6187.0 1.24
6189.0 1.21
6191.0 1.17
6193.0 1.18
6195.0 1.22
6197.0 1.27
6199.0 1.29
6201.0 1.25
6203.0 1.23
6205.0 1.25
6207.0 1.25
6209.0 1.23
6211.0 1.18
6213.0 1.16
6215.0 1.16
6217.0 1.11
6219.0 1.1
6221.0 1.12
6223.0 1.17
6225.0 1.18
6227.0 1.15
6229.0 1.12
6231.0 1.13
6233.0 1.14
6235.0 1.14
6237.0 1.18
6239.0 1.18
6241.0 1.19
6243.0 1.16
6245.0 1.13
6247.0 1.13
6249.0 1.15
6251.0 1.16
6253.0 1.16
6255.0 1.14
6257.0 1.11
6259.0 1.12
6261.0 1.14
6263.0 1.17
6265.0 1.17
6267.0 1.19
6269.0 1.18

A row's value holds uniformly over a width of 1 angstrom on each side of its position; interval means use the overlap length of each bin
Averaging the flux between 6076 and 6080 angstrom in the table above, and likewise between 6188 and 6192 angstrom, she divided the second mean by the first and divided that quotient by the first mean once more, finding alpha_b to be 0.75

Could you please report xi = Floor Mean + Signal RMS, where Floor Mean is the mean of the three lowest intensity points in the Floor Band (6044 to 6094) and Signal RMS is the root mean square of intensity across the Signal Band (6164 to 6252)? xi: 2.40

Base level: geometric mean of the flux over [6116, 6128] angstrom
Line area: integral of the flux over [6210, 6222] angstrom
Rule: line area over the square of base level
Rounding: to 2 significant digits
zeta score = 8.9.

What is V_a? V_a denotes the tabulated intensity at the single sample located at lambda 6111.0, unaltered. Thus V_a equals 1.26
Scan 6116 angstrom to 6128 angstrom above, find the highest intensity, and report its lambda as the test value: 6125.0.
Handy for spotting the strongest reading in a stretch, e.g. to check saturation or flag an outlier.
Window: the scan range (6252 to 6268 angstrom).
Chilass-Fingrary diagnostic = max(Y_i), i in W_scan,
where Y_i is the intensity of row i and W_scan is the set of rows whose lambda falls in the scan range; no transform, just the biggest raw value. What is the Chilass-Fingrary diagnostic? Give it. 1.19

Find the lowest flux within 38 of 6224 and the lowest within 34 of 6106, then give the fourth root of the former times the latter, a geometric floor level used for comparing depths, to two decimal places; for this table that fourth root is 1.07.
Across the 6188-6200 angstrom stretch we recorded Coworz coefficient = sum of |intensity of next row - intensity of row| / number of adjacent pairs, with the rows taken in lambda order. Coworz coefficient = 0.032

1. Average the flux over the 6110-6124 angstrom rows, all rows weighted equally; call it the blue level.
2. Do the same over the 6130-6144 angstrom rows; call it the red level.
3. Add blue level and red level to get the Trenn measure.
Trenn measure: 2.49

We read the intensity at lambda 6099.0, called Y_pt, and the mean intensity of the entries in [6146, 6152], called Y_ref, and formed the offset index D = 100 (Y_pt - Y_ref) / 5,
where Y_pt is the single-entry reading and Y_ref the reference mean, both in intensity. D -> 0.9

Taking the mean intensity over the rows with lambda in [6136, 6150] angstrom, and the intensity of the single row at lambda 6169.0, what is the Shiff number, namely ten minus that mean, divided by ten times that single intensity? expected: 0.743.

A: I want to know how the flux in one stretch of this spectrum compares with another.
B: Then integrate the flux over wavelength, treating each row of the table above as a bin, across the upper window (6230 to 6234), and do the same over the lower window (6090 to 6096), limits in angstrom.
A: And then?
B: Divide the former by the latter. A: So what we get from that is 0.6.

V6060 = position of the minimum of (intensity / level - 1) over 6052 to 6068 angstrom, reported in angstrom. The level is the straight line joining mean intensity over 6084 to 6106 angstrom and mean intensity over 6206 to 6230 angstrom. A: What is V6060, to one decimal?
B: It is 6065.0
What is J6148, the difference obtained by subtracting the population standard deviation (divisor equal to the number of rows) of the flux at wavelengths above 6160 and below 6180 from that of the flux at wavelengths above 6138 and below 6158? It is -0.018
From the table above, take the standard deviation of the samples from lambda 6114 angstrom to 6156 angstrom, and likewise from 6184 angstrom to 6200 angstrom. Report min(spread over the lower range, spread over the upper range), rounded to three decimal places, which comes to 0.029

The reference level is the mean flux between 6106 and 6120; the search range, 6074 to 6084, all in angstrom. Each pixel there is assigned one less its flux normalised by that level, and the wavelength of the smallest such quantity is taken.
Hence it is 6079.0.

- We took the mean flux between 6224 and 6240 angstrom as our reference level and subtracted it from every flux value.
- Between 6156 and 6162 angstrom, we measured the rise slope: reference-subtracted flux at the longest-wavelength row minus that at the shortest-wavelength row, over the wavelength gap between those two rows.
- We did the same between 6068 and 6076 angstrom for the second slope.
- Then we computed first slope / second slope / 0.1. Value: 1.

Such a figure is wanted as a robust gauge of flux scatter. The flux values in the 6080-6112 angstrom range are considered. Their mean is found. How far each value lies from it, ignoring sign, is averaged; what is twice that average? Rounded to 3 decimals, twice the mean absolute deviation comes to 0.054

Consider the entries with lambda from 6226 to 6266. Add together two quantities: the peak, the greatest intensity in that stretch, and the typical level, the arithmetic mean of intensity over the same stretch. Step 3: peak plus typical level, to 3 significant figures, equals 2.34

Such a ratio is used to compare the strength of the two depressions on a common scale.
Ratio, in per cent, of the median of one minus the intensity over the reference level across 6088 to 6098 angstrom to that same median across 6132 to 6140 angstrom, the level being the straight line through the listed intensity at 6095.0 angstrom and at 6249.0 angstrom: 59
